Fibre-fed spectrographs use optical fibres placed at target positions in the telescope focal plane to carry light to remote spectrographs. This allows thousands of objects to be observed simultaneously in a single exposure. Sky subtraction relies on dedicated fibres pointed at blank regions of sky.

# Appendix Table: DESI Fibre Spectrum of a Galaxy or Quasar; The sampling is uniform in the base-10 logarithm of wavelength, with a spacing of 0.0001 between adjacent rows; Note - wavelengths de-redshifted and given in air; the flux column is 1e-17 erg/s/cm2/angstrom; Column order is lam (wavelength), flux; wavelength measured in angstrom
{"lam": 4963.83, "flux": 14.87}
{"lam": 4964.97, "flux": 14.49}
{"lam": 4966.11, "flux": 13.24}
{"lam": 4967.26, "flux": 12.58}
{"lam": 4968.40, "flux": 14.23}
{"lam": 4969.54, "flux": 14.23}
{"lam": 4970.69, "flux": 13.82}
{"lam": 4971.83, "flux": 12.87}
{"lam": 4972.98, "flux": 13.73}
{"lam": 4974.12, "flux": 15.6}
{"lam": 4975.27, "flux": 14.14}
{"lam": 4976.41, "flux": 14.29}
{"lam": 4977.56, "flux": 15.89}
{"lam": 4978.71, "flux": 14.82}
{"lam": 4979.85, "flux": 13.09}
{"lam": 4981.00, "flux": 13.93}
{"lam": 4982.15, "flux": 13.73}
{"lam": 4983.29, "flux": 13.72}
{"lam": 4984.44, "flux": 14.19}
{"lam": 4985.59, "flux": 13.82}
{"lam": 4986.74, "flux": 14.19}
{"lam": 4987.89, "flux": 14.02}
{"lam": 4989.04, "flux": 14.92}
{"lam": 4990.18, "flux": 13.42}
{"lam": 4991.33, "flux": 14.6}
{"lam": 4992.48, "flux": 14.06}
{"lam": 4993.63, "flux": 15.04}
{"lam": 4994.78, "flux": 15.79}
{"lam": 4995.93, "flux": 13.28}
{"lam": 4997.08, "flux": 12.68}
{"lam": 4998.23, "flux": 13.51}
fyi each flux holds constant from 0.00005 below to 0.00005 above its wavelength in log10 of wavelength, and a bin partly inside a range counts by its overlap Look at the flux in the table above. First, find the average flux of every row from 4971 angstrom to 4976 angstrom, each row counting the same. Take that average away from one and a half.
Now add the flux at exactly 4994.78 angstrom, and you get 3.2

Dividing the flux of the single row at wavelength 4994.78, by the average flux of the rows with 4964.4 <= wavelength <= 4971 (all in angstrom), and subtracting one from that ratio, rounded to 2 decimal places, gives 0.15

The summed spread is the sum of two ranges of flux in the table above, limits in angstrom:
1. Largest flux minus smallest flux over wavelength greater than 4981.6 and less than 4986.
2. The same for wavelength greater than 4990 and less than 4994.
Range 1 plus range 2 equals 2.1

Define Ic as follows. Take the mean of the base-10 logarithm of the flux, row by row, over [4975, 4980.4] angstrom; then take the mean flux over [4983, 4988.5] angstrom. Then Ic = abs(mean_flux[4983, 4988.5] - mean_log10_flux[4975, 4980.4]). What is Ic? 12.8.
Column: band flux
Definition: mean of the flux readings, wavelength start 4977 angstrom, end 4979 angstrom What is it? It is 15.4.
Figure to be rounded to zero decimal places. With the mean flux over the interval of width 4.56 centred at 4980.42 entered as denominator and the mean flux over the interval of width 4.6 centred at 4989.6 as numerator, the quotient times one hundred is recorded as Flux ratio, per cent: 103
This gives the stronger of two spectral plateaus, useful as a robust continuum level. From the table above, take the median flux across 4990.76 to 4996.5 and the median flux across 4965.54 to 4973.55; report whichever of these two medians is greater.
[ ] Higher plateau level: 14.6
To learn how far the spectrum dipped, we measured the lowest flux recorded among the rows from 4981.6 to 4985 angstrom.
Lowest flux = 13.72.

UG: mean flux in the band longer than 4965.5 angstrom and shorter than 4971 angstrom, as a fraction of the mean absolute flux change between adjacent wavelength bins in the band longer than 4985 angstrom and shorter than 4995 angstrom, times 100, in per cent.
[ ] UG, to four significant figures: 1705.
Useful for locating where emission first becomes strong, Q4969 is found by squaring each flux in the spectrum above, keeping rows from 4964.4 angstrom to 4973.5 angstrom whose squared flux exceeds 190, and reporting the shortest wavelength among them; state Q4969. 4964.97 angstrom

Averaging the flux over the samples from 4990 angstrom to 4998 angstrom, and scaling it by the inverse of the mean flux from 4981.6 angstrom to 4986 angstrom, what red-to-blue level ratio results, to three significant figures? 1.02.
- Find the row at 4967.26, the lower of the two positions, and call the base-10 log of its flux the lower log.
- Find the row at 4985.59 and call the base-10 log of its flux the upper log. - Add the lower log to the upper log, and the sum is 2.24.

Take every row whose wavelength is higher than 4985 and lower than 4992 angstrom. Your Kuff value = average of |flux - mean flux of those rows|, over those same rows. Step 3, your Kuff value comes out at 0.41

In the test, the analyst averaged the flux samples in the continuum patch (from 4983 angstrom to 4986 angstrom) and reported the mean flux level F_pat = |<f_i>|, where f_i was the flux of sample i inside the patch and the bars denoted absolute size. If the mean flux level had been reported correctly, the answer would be 13.9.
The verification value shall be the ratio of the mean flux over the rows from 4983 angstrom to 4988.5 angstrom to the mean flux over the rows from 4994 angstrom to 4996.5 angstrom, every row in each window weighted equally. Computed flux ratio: 0.96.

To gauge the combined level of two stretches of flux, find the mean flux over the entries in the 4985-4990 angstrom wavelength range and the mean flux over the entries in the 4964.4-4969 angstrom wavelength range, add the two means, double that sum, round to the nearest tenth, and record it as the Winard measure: 55.7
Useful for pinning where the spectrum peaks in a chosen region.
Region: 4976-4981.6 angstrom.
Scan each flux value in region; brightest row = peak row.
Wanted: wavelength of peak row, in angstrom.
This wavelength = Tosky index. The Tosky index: 4977.56 angstrom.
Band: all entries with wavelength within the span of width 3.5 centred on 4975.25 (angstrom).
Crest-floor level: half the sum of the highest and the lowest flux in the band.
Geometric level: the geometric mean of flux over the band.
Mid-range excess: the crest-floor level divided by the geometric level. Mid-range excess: 1.01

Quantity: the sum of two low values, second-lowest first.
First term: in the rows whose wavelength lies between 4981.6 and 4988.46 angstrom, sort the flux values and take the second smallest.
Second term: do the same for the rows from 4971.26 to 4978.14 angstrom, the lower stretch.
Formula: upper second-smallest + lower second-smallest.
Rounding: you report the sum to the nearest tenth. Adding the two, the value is 27.5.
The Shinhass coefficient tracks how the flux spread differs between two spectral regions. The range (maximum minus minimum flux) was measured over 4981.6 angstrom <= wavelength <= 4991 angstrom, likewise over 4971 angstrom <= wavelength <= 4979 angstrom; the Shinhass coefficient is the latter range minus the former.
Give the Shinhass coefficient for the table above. 1.5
